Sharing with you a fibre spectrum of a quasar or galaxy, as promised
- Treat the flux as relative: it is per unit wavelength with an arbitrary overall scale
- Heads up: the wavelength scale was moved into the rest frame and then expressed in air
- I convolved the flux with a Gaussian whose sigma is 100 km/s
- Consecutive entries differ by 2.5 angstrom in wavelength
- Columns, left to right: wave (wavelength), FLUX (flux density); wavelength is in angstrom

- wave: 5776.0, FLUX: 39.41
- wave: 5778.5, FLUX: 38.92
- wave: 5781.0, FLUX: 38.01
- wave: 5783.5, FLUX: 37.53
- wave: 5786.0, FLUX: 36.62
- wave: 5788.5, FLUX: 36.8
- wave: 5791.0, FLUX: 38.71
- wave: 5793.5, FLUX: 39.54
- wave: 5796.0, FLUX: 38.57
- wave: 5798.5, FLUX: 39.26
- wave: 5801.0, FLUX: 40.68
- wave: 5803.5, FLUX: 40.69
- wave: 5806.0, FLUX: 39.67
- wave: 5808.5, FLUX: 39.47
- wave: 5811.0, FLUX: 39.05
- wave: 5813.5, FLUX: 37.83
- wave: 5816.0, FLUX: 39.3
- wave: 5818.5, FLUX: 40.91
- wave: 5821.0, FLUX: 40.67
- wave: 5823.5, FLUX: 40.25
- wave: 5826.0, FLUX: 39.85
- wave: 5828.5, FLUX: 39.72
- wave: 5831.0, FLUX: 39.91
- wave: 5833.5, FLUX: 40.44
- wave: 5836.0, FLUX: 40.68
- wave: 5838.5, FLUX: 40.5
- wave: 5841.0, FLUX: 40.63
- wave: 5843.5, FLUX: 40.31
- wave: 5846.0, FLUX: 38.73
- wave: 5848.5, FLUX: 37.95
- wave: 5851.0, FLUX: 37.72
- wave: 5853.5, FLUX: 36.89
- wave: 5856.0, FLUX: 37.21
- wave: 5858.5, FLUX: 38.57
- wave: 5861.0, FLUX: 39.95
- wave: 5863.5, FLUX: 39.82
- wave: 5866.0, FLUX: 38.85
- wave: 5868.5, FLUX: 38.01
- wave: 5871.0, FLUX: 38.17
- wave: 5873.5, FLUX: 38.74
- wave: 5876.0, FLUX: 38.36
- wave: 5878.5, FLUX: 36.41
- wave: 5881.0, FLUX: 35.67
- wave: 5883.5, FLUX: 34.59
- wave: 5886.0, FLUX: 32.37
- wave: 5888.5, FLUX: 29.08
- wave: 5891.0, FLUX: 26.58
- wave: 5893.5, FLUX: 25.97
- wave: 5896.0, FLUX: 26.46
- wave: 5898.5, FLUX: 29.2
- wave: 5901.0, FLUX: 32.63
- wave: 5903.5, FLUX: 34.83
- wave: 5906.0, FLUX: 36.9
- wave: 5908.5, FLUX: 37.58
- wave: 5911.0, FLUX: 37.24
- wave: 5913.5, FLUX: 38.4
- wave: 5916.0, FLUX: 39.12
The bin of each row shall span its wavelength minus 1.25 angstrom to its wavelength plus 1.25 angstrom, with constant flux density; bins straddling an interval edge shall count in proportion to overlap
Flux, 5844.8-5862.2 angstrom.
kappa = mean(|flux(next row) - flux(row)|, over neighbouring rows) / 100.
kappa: 0.008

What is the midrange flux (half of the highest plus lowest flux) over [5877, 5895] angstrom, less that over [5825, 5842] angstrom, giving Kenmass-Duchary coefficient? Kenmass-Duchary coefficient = -9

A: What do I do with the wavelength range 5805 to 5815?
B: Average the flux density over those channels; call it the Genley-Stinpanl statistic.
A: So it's 39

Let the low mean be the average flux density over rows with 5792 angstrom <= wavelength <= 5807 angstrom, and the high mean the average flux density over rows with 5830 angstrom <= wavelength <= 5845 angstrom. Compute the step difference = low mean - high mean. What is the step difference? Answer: -1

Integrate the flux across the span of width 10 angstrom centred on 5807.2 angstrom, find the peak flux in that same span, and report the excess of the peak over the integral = -357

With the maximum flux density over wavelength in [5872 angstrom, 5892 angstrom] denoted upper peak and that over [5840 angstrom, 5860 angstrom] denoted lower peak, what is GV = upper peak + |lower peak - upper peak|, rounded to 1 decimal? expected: 40.6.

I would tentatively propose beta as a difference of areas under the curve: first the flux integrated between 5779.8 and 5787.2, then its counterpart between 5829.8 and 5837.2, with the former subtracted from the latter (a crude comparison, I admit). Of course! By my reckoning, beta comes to 22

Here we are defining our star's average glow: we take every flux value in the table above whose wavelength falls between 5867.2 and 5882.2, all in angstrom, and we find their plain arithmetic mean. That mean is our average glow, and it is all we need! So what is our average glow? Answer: 38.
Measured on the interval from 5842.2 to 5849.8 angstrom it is 39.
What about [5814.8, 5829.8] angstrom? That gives 40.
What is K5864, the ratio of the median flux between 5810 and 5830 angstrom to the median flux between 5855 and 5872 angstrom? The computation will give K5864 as 1.03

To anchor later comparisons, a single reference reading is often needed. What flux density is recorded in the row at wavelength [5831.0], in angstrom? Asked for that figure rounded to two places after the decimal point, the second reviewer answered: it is 39.91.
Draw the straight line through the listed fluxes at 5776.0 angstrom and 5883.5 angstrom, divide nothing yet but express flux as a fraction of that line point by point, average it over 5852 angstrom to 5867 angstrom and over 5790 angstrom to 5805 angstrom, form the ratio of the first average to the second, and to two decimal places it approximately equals 1.05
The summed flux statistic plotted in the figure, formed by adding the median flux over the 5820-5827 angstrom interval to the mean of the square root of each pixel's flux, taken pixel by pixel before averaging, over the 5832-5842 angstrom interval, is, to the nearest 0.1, 46.6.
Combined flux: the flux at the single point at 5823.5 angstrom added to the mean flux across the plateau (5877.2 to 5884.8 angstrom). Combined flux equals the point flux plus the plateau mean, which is 75.8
